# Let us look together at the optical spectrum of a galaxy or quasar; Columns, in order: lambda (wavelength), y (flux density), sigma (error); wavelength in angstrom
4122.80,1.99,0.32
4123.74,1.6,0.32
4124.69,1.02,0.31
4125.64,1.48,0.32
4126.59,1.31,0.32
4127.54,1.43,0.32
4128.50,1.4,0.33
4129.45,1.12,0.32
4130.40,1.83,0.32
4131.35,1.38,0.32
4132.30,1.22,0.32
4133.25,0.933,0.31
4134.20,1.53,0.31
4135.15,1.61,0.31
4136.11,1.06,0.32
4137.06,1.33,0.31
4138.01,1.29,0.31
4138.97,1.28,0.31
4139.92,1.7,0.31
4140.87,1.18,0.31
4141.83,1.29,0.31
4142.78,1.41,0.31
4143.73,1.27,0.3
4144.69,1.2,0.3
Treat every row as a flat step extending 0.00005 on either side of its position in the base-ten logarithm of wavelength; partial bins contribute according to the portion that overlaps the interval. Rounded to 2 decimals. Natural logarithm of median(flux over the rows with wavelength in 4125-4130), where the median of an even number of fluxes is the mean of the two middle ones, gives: 0.34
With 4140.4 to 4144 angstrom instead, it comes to 0.25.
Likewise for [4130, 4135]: 0.32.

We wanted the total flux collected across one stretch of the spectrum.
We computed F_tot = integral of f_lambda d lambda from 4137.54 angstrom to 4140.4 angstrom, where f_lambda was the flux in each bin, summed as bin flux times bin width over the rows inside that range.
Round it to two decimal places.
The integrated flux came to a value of 4.07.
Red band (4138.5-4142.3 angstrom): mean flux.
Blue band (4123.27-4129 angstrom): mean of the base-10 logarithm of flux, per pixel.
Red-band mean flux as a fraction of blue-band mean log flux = 10.2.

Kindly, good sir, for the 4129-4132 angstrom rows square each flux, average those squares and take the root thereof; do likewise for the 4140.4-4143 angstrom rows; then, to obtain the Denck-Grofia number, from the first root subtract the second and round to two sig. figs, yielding 0.18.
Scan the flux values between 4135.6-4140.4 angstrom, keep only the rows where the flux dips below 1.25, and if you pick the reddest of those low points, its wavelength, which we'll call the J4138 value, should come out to 4136.11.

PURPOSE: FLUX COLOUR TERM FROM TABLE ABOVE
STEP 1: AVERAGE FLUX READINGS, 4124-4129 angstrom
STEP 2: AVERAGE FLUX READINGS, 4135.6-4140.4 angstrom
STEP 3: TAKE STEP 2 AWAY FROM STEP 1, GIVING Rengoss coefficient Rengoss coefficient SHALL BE 0.00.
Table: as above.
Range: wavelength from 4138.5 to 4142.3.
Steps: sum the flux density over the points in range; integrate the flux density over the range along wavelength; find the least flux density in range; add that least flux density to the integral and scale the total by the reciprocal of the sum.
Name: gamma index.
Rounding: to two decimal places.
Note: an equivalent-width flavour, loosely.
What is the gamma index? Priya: 1.17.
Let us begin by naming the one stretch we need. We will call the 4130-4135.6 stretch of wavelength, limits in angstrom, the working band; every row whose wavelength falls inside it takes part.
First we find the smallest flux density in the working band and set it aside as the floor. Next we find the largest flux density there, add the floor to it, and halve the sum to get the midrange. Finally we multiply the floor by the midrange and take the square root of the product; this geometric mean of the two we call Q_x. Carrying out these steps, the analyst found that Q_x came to 1.14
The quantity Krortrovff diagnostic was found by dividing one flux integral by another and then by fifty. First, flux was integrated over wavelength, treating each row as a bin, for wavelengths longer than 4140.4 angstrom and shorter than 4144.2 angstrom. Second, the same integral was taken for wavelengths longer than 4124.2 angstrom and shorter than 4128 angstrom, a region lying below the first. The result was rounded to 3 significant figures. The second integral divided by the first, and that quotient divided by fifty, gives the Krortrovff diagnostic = 0.0203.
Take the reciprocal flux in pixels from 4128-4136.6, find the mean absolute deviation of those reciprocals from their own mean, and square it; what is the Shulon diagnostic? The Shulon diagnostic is 0.0191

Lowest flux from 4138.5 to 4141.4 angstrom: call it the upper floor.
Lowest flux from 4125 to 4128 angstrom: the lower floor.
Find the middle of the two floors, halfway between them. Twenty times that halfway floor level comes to 24.9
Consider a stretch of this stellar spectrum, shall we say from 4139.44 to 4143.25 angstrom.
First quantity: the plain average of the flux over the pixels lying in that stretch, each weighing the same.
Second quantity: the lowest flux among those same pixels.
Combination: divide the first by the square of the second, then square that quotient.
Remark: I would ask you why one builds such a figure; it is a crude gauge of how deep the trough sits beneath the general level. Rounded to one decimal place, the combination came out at 1.0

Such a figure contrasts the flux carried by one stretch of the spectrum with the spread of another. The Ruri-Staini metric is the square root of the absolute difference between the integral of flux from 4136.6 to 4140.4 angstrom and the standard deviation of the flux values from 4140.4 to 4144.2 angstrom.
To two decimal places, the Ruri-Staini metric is 2.29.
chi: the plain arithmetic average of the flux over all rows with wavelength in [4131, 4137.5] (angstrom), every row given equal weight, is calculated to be 1.29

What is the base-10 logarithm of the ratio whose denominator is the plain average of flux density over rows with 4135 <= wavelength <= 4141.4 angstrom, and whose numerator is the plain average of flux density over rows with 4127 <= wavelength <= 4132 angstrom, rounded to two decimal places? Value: 0.03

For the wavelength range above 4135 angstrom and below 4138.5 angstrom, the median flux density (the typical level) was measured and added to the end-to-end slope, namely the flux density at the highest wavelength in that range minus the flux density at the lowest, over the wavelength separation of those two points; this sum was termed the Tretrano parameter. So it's 1.20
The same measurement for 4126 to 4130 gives 1.29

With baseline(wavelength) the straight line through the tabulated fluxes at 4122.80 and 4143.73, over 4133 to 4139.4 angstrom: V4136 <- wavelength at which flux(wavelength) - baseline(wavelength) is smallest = 4133.25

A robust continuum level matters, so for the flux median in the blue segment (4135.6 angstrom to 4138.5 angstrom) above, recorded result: 1.29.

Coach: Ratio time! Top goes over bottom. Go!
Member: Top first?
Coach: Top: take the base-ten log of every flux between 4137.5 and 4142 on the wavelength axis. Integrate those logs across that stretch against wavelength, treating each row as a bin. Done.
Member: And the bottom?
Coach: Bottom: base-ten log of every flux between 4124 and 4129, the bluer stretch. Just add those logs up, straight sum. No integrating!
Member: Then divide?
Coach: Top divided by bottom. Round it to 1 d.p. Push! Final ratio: 1.0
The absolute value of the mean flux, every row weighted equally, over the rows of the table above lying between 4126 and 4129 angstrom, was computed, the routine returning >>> 1.38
